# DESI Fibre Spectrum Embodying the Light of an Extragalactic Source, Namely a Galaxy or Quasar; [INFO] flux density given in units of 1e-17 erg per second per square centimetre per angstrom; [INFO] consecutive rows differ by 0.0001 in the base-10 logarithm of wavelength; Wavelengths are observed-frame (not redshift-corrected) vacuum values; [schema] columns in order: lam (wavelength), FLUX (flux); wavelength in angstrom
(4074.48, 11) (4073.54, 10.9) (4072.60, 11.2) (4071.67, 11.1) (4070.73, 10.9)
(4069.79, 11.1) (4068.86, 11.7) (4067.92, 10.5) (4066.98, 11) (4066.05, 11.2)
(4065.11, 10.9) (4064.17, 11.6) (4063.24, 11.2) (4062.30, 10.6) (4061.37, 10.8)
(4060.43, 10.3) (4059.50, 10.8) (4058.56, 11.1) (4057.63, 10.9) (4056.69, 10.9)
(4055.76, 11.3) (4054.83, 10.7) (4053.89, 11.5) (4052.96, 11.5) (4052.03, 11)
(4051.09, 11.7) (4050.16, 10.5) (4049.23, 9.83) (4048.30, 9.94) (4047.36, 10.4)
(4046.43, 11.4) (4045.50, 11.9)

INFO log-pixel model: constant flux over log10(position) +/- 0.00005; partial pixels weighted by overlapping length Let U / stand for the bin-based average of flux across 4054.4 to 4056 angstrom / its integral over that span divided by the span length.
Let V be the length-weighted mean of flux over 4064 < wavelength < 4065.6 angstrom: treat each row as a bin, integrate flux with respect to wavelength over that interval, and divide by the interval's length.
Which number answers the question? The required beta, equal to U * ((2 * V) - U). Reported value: 124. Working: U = 11.0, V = 11.1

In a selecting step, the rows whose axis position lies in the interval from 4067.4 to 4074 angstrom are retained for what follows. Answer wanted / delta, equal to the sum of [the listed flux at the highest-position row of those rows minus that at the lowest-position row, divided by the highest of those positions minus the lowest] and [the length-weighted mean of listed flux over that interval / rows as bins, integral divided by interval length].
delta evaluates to 11.1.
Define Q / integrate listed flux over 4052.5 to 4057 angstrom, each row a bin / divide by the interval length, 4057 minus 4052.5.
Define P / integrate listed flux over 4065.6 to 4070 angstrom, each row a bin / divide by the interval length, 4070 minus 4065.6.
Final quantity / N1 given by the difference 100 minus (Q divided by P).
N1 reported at 99.0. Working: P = 11.1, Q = 11.2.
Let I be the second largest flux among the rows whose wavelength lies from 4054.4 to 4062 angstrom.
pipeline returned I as 11.1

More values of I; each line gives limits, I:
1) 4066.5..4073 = 11.2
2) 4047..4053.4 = 11.5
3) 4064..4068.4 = 11.2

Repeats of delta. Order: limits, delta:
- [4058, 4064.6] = 11.0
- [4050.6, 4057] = 11.1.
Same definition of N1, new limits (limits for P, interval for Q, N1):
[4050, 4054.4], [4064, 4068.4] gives 99.0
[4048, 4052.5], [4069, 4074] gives 99.0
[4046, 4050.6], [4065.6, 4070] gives 98.9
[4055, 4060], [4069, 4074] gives 99.0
